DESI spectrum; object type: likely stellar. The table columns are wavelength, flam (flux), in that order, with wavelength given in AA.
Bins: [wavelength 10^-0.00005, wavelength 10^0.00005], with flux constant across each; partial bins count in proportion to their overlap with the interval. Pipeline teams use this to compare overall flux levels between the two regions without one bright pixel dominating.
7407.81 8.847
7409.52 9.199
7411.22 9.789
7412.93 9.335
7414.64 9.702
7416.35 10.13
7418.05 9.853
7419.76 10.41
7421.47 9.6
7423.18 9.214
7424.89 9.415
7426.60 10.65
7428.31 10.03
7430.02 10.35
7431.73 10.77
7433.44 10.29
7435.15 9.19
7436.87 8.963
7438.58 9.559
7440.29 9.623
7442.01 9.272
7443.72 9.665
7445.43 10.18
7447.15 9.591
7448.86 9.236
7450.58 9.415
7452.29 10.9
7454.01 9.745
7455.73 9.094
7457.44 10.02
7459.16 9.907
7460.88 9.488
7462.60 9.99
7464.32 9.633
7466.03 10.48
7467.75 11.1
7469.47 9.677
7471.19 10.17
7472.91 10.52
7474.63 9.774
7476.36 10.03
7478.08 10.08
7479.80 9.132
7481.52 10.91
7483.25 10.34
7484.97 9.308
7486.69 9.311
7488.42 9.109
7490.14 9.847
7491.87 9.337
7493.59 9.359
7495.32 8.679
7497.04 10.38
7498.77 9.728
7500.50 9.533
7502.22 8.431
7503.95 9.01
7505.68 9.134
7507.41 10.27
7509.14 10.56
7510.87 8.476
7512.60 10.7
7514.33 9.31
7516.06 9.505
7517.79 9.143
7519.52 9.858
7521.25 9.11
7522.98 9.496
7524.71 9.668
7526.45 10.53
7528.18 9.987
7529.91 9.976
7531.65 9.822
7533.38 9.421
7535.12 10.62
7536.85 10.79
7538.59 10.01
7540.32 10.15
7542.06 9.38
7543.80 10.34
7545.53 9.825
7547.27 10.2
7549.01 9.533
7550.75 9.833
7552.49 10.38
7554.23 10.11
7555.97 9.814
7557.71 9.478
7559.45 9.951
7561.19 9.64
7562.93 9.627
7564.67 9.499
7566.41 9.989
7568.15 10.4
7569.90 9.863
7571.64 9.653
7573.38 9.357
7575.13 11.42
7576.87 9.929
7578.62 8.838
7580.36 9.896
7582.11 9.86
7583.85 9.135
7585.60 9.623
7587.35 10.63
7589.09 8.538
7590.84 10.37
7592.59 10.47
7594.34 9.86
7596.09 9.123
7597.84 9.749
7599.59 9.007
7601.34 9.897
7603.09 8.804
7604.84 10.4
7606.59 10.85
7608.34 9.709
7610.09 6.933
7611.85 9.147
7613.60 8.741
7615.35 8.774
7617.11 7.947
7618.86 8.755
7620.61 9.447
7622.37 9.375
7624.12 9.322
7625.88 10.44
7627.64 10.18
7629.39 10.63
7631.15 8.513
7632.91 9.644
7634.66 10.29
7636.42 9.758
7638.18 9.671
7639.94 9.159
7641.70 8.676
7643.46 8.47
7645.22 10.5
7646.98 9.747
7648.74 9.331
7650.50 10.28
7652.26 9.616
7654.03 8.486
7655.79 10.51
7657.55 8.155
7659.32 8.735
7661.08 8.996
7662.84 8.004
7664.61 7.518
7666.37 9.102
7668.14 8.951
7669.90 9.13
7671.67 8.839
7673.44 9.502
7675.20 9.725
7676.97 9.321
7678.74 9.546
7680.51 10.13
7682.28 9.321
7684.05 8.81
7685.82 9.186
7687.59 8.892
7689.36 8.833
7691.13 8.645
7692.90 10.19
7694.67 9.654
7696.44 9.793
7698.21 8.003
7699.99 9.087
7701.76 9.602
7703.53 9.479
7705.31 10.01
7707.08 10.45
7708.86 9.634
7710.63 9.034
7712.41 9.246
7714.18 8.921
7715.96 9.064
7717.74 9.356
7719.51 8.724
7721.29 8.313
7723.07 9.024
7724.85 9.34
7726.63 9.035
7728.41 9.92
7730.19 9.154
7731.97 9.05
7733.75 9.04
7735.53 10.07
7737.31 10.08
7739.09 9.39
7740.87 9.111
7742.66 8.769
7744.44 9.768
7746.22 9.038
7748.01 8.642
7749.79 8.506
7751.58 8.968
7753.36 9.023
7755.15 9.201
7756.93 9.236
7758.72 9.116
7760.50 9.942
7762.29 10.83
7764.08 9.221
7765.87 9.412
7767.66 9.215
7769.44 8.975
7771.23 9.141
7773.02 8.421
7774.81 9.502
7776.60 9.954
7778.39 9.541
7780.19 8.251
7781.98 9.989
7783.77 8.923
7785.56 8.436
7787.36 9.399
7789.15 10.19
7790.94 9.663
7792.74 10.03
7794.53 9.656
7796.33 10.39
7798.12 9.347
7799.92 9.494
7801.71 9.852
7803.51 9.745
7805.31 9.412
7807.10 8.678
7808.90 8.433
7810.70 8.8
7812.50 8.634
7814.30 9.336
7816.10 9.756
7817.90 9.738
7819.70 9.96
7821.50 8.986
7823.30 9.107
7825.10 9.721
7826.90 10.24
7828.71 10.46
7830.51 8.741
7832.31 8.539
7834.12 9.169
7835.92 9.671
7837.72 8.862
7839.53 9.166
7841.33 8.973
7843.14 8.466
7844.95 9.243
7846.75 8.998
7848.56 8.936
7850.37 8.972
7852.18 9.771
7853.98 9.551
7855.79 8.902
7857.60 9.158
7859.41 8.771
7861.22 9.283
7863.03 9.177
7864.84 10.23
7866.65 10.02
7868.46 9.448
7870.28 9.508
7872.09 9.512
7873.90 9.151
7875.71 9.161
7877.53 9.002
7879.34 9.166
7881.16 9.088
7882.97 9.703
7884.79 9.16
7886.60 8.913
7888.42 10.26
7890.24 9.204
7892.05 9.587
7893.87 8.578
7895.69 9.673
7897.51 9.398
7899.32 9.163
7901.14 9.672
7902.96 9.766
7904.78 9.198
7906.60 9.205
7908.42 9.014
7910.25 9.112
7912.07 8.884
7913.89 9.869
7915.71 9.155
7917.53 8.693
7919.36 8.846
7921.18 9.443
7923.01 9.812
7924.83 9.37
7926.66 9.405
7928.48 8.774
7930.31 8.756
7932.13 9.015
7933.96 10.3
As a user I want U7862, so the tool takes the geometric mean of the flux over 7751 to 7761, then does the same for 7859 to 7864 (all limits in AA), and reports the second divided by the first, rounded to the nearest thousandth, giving 0.982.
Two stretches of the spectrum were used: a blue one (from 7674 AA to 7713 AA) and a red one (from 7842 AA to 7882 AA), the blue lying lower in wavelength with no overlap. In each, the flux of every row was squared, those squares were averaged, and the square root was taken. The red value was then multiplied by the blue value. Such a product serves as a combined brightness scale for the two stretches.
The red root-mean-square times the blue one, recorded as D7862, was 87.1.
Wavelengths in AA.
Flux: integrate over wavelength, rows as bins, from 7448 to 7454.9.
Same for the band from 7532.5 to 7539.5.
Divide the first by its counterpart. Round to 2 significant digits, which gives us 0.95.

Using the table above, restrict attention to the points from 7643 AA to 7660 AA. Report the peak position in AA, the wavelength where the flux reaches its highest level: 7655.79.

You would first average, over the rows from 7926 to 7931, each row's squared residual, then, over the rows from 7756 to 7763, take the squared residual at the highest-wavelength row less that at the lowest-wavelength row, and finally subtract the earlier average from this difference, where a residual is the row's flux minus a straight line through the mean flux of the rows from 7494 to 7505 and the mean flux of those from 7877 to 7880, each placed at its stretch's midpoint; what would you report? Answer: 2.7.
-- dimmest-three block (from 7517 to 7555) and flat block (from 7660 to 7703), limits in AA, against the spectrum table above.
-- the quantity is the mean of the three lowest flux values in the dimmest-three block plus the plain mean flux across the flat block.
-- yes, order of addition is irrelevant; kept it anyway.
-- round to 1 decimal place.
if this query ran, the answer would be 18.3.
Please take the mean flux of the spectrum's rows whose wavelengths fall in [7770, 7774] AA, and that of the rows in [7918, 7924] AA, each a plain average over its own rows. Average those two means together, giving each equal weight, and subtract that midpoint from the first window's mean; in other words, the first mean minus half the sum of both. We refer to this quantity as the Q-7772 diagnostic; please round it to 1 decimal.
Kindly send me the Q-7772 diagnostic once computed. -0.3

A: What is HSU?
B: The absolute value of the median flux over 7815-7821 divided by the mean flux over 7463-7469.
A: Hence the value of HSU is 0.94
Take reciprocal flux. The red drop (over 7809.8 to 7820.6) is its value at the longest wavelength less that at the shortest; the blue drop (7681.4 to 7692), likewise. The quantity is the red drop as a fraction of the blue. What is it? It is -1.6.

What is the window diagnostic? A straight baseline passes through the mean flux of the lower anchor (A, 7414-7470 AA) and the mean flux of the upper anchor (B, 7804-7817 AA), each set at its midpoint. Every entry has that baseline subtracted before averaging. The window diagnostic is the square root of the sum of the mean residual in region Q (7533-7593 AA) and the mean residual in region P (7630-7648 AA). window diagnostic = 0.6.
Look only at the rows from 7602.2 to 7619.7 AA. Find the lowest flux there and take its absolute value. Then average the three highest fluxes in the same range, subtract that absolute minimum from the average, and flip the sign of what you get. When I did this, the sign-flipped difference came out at -3.4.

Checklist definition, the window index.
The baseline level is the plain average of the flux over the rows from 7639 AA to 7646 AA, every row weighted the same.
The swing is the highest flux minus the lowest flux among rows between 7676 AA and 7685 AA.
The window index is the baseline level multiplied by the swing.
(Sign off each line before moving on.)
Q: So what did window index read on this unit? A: 12.1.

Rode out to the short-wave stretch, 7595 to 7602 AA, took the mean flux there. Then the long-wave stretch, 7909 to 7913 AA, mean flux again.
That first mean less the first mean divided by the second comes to 8.4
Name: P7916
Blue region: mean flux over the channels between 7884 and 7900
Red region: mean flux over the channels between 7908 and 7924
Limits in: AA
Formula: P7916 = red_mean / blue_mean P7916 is 0.99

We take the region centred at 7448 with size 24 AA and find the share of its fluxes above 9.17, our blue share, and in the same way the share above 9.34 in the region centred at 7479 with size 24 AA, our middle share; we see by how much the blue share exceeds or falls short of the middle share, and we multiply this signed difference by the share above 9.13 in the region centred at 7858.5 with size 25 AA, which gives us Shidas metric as 0.092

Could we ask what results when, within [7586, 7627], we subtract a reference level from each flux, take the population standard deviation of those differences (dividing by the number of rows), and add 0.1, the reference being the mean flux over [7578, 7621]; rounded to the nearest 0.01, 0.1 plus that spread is 1.02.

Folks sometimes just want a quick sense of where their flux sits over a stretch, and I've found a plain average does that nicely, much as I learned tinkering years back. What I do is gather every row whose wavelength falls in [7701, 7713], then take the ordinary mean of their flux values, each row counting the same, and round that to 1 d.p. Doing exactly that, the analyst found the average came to 9.6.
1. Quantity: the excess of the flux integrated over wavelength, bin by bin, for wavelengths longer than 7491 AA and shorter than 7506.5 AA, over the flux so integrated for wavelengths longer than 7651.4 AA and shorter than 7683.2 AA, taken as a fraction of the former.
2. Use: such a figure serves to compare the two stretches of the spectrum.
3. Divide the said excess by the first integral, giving -1.0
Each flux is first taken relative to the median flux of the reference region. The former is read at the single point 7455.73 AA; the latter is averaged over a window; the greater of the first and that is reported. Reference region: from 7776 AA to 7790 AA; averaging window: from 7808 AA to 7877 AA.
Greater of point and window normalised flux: 0.98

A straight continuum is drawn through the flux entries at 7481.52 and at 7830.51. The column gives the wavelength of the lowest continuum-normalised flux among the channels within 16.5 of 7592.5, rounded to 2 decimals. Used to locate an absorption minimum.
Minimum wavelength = 7589.09 AA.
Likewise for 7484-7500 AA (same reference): 7495.32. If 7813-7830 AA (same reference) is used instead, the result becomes 7821.50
